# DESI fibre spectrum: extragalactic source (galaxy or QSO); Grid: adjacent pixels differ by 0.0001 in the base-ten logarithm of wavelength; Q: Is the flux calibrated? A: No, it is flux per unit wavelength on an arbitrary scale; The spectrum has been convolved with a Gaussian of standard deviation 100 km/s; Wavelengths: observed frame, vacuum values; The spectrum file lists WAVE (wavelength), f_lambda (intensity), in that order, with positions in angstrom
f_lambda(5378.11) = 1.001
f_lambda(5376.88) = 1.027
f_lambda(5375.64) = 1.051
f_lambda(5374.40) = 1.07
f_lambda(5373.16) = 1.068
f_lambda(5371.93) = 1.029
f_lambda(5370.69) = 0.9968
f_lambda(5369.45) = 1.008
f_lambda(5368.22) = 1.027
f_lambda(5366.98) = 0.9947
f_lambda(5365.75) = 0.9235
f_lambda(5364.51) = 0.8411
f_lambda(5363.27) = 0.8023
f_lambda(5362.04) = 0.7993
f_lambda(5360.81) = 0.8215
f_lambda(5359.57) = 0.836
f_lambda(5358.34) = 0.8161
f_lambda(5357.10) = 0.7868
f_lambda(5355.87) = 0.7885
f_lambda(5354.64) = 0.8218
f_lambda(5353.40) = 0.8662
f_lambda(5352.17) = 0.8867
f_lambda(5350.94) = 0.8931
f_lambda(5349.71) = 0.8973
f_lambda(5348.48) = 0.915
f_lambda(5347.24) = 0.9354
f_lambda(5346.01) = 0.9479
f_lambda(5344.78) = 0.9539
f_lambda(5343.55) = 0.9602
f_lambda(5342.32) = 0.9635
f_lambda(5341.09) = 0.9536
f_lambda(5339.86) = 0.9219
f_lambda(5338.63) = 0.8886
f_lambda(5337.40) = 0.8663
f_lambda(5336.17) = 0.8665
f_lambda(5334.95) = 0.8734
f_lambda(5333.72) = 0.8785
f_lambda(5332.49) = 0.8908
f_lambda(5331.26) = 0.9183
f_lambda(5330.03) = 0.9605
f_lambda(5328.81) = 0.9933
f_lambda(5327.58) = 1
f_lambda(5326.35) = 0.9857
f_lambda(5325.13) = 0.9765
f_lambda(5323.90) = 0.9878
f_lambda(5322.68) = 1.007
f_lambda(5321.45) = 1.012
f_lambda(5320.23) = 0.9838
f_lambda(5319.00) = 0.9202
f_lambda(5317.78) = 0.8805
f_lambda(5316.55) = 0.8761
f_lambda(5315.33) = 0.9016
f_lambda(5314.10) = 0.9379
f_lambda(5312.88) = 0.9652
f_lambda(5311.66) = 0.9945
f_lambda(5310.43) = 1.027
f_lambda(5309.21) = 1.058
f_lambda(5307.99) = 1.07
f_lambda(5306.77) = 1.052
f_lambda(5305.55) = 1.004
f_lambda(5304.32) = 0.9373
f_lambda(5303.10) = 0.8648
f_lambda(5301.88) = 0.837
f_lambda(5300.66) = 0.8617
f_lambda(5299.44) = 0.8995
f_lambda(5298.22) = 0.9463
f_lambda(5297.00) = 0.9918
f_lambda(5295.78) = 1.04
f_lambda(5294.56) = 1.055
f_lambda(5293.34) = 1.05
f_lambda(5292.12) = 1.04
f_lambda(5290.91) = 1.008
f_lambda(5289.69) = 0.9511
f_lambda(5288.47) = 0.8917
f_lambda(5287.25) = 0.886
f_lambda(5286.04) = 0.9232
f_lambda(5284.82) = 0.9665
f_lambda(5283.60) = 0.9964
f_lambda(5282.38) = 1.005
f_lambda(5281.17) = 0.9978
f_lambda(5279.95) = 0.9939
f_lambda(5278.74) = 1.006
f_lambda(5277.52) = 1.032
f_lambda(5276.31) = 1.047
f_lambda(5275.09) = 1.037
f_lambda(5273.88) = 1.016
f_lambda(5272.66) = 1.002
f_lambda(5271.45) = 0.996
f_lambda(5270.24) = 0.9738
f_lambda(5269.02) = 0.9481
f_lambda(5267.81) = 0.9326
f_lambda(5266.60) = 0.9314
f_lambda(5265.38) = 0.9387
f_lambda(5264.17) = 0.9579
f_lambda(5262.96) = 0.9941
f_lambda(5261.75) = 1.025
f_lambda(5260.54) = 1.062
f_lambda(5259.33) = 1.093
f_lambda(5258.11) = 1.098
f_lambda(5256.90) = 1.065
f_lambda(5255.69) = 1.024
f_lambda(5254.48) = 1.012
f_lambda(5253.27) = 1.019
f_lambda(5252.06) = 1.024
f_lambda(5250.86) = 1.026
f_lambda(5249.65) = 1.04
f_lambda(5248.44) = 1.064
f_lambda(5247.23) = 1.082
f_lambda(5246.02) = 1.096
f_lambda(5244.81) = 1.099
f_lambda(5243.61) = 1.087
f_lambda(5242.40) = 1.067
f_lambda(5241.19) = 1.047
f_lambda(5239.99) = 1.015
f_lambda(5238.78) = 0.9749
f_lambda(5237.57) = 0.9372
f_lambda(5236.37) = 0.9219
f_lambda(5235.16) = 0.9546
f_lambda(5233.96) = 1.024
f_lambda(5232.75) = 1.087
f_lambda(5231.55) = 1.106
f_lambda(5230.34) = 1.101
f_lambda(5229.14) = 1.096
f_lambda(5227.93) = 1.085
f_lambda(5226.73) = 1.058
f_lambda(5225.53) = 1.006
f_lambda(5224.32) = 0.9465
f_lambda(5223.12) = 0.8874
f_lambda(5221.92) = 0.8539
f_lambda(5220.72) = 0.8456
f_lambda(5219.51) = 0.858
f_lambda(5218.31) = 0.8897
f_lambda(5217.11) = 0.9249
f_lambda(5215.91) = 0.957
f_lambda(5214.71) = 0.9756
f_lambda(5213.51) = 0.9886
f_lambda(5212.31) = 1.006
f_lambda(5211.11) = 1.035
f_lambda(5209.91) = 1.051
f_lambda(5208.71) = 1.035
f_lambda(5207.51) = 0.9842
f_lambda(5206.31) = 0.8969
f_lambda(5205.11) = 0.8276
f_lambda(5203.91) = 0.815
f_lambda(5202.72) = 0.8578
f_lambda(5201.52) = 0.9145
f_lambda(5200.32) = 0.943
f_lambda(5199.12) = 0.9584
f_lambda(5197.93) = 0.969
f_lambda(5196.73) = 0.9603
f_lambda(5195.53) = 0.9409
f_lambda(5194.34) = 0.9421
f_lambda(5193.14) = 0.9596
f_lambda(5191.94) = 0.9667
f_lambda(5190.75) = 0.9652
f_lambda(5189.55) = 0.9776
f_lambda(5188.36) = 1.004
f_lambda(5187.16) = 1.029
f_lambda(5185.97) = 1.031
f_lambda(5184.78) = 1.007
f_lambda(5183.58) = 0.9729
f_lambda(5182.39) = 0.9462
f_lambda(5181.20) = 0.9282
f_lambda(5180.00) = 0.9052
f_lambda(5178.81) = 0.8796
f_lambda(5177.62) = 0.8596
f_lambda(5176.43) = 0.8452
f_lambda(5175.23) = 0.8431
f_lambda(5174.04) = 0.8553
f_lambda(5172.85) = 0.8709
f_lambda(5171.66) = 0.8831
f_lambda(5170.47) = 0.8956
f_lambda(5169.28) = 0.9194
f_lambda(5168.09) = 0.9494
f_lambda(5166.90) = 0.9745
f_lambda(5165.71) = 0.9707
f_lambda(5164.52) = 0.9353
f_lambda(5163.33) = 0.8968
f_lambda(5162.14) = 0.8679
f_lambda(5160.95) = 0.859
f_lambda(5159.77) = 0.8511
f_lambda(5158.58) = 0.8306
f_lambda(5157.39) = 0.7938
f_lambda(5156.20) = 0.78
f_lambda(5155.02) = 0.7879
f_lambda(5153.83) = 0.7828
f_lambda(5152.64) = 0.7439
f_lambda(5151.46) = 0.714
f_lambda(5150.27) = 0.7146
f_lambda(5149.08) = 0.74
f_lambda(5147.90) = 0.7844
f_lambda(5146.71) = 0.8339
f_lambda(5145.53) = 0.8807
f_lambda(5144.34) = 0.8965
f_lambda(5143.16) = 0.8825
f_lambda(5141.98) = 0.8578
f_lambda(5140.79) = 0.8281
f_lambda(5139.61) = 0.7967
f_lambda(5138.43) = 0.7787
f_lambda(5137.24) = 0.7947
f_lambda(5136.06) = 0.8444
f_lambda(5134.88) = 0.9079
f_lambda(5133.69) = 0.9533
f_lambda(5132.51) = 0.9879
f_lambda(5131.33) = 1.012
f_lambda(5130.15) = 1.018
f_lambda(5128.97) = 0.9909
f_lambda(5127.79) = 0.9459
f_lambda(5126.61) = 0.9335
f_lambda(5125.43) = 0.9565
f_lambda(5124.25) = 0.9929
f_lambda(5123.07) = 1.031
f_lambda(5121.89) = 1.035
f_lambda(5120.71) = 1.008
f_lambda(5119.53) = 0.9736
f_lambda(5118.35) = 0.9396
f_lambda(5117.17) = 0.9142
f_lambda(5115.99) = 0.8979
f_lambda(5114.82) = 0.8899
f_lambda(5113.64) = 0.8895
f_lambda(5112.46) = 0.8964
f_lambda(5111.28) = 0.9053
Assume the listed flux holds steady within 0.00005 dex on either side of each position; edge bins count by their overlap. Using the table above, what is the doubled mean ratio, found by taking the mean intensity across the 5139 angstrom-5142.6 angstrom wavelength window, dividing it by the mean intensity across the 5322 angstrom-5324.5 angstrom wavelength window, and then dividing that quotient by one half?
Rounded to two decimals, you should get 1.66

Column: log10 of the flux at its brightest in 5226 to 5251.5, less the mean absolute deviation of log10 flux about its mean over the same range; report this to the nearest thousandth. 0.025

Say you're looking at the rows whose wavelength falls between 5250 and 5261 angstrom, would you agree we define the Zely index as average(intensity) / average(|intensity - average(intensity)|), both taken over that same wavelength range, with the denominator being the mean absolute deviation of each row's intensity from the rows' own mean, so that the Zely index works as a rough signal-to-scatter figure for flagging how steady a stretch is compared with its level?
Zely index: 36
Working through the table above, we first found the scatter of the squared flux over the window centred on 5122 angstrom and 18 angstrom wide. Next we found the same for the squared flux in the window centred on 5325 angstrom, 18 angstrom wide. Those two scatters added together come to 0.19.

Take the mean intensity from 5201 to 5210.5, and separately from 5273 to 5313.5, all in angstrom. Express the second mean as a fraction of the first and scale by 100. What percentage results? 107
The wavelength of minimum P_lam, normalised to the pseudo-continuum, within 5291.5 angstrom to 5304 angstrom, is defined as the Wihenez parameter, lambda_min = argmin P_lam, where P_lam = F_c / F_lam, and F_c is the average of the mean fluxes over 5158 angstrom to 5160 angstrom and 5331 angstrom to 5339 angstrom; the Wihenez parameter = 5294.56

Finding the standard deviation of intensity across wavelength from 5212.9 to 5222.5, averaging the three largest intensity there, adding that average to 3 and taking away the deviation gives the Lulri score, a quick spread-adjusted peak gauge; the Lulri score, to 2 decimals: 3.92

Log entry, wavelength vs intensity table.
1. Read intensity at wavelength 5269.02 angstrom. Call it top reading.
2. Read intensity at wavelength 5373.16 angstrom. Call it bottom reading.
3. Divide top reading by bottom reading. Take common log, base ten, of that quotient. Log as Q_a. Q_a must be -0.052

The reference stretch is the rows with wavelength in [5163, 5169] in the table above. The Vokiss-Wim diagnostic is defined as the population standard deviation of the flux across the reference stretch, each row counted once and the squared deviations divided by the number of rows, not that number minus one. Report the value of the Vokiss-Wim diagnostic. 0.028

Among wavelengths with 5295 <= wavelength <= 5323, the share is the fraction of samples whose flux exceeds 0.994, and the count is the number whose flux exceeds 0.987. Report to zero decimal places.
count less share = 10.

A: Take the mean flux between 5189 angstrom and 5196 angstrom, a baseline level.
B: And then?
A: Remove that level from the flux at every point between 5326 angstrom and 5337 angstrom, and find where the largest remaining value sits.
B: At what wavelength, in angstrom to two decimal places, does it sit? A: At 5327.58 angstrom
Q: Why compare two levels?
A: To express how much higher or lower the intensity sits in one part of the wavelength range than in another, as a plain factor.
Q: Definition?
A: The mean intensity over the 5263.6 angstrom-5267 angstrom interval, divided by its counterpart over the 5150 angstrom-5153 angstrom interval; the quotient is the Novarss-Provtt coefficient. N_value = 1.30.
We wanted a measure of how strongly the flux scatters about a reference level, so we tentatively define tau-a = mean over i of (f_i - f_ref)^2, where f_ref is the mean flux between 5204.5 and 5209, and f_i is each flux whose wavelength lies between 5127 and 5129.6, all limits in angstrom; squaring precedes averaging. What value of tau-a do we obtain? 0.002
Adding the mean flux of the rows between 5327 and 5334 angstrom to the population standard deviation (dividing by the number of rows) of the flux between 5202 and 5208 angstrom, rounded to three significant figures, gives 1.00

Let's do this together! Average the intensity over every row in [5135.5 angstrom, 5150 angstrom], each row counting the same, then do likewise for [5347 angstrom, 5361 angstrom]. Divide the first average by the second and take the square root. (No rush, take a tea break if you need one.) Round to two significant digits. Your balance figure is 0.98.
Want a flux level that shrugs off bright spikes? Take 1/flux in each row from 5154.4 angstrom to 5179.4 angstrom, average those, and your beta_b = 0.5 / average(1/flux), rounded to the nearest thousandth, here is 0.435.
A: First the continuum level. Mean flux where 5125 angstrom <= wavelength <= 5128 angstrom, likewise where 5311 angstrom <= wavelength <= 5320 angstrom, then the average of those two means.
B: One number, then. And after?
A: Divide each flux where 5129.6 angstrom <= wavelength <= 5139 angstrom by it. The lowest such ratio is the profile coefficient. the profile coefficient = 0.83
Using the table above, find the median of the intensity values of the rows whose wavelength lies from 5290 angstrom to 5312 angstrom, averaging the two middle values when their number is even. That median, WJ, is 1.01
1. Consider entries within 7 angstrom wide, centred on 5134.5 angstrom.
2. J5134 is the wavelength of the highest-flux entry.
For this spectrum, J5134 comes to 5131.33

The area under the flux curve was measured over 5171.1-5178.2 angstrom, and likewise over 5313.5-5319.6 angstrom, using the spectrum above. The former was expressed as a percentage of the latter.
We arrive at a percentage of 111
